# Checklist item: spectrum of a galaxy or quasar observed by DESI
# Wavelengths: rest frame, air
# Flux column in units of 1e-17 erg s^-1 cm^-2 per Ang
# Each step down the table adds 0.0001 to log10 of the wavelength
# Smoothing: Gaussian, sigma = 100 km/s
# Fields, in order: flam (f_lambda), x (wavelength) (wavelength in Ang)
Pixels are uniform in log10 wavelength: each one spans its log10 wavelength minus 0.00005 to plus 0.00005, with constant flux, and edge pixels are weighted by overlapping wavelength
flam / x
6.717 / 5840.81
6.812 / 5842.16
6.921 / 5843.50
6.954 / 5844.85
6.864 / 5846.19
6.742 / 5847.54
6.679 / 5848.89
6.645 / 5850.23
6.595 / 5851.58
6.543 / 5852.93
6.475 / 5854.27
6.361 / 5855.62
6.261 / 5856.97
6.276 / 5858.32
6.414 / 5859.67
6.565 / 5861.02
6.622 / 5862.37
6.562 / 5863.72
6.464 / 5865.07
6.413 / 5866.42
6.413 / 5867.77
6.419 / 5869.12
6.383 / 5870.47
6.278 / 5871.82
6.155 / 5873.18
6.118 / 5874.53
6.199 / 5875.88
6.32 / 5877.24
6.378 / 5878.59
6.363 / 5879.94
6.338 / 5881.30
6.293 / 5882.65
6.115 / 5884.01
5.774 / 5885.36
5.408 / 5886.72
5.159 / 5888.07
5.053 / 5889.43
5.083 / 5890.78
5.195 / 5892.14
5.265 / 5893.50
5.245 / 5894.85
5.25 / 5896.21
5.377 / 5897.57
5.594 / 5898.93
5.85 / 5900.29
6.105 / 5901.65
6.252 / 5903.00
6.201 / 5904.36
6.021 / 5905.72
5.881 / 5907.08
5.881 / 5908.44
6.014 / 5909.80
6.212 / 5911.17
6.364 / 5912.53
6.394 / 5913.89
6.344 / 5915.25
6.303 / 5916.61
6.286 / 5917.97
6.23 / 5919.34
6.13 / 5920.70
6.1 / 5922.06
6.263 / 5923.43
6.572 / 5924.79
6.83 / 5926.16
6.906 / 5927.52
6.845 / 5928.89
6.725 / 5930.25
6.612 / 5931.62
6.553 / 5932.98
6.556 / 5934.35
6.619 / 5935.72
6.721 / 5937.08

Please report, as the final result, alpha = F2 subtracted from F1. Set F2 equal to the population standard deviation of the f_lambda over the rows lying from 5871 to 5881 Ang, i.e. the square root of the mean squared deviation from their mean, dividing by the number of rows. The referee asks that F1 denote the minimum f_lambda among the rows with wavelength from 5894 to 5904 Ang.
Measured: 5.1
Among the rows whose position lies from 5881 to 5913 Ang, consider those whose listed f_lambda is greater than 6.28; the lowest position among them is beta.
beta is 5881.30 Ang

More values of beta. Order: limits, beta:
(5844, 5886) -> 5844.85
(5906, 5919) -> 5912.53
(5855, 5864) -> 5855.62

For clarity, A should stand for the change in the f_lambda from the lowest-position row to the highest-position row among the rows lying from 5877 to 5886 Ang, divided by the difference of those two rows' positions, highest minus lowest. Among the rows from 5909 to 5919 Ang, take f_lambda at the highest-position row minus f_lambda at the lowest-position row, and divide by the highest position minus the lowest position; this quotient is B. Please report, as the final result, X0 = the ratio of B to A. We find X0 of -0.5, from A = -0.067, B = 0.033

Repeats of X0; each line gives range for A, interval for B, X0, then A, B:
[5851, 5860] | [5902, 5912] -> 0.2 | -0.022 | -0.005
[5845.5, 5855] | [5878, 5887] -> 2.5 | -0.048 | -0.119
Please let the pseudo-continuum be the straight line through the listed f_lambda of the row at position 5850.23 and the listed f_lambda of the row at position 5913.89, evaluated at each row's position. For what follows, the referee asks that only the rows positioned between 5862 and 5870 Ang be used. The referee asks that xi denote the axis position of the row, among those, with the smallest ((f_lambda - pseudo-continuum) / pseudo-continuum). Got 5866.42 Ang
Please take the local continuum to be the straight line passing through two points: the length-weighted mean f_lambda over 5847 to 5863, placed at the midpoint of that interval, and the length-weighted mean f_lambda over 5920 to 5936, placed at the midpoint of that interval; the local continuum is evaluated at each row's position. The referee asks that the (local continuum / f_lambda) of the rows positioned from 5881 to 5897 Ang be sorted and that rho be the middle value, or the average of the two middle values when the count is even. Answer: 1.24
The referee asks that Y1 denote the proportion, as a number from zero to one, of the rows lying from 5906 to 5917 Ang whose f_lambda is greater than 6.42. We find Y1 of 0.00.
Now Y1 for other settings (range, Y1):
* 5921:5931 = 0.71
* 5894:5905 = 0.00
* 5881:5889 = 0.00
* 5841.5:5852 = 1.00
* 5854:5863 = 0.43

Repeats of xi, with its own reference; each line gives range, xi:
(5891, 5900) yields 5892.14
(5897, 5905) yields 5897.57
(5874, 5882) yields 5874.53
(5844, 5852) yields 5851.58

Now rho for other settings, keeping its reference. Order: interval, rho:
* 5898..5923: 1.06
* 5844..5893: 1.02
